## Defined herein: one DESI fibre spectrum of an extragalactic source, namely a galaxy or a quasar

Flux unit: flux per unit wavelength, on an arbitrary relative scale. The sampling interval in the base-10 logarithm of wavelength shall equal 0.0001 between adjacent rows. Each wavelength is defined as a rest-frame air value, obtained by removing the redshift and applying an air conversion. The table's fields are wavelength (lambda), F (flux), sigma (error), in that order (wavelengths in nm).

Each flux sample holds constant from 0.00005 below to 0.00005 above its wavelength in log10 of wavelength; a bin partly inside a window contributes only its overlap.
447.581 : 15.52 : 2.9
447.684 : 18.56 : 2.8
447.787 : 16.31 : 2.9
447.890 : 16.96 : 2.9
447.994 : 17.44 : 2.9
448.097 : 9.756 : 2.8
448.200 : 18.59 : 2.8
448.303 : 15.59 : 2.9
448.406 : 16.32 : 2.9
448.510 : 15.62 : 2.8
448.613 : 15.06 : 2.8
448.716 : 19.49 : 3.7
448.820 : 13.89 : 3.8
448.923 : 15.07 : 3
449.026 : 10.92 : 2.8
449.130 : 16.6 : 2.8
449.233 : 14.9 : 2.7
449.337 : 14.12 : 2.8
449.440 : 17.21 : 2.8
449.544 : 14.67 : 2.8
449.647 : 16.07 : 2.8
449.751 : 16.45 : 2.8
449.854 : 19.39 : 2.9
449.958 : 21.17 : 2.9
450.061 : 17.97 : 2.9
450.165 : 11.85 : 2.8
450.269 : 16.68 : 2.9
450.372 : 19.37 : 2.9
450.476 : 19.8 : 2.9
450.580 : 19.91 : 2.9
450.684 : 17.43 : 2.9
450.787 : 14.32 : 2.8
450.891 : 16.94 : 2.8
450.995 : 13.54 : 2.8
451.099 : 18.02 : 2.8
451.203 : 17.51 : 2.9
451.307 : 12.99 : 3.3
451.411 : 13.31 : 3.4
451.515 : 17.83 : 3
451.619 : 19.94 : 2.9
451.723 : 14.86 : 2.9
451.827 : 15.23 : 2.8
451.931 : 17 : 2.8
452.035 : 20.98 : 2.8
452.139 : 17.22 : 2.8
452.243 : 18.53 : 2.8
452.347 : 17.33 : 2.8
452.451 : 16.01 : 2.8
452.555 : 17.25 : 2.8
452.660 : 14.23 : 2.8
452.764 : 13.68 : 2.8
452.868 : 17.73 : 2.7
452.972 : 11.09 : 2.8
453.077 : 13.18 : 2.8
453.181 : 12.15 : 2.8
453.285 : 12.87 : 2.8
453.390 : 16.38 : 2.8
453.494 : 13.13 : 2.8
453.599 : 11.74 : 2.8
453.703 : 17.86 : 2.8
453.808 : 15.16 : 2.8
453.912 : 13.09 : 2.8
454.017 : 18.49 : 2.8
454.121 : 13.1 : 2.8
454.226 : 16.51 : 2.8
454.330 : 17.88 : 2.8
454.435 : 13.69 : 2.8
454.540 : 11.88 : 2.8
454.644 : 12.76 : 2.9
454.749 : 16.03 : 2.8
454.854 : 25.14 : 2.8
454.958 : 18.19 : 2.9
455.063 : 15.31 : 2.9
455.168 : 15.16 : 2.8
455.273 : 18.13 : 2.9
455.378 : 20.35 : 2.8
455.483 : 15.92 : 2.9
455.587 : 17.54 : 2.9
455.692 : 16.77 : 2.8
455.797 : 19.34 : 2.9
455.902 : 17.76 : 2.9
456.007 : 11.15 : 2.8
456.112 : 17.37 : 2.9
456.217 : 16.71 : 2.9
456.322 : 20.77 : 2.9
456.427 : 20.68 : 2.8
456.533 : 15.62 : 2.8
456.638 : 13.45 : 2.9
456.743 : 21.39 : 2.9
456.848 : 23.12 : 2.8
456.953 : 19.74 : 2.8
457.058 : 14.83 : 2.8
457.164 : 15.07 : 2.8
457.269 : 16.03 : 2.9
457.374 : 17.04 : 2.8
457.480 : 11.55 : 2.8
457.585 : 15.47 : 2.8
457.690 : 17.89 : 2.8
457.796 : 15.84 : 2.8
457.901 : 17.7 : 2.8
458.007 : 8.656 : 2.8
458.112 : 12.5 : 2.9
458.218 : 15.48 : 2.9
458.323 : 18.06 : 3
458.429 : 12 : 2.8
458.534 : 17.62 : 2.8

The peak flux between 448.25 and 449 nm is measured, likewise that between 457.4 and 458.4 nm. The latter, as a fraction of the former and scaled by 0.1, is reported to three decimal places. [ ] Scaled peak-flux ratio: 0.093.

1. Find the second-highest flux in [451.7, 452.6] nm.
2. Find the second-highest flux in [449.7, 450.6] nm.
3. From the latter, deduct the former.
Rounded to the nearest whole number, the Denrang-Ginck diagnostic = 1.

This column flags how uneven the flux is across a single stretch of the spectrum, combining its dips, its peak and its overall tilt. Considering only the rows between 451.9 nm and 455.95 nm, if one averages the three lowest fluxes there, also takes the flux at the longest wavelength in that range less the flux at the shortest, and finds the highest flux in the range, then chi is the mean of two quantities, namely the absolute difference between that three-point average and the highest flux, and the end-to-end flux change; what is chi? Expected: 7.2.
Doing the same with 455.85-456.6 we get 2.1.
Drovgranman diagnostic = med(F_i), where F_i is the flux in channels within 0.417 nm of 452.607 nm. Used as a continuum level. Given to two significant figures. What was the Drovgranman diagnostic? 17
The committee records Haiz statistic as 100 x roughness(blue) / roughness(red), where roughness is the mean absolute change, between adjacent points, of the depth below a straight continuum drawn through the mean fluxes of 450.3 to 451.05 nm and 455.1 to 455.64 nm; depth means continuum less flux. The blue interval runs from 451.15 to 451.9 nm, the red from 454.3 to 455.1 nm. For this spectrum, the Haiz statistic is 68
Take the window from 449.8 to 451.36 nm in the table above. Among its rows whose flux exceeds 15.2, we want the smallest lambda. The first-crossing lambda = 449.854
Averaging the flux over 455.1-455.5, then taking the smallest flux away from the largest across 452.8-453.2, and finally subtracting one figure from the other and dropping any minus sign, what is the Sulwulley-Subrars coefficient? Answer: 10.8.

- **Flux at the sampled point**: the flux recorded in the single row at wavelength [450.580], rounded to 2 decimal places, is 19.91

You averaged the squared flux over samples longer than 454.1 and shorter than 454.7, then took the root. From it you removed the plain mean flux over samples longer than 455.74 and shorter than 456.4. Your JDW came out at -3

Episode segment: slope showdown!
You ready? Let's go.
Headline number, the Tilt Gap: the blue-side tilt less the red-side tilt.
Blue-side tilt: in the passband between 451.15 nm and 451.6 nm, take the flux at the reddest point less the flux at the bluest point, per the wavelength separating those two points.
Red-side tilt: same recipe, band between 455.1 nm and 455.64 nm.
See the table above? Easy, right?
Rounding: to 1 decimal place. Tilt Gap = -4.7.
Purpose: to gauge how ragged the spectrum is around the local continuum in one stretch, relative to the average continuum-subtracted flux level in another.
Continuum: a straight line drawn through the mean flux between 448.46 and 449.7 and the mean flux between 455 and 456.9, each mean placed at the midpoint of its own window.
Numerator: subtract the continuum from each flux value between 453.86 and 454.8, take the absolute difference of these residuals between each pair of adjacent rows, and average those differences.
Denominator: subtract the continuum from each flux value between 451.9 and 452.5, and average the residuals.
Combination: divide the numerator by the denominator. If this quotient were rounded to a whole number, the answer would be 2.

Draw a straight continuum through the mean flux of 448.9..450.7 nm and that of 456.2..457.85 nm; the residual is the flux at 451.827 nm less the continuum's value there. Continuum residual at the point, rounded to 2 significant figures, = -1.6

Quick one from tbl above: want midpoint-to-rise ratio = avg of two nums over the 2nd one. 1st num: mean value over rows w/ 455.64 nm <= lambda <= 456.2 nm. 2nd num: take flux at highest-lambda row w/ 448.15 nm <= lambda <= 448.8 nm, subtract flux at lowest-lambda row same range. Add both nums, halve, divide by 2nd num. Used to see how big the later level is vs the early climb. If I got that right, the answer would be 10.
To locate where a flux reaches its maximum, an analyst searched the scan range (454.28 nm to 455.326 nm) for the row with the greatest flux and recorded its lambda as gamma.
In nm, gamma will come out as 454.854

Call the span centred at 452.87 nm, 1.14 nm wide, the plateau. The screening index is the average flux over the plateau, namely 14.7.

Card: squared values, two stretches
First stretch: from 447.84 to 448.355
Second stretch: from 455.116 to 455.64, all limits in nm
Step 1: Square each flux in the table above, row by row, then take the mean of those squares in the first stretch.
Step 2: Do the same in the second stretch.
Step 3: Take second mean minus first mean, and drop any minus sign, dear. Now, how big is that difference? 52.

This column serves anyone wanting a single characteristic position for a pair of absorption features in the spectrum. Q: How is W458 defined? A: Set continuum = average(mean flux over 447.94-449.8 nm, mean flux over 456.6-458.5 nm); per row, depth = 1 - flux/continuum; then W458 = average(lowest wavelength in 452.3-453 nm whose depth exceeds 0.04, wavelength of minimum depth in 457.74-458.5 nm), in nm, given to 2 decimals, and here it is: 455.49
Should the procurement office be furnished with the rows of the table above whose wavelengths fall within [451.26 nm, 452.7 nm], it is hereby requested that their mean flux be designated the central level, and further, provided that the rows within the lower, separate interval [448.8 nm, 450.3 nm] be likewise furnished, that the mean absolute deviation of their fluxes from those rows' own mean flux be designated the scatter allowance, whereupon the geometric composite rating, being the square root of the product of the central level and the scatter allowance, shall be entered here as 5.80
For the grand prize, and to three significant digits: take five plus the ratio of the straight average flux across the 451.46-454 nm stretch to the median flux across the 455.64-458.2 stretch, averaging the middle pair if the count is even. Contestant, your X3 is 5.93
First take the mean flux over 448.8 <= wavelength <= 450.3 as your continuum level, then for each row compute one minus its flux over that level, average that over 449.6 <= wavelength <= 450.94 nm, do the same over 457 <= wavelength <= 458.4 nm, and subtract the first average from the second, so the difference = 0.15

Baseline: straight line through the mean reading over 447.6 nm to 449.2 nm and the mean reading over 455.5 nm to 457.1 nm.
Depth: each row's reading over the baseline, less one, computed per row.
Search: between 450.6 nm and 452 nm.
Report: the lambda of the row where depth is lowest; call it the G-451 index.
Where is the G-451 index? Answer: 451.307 nm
